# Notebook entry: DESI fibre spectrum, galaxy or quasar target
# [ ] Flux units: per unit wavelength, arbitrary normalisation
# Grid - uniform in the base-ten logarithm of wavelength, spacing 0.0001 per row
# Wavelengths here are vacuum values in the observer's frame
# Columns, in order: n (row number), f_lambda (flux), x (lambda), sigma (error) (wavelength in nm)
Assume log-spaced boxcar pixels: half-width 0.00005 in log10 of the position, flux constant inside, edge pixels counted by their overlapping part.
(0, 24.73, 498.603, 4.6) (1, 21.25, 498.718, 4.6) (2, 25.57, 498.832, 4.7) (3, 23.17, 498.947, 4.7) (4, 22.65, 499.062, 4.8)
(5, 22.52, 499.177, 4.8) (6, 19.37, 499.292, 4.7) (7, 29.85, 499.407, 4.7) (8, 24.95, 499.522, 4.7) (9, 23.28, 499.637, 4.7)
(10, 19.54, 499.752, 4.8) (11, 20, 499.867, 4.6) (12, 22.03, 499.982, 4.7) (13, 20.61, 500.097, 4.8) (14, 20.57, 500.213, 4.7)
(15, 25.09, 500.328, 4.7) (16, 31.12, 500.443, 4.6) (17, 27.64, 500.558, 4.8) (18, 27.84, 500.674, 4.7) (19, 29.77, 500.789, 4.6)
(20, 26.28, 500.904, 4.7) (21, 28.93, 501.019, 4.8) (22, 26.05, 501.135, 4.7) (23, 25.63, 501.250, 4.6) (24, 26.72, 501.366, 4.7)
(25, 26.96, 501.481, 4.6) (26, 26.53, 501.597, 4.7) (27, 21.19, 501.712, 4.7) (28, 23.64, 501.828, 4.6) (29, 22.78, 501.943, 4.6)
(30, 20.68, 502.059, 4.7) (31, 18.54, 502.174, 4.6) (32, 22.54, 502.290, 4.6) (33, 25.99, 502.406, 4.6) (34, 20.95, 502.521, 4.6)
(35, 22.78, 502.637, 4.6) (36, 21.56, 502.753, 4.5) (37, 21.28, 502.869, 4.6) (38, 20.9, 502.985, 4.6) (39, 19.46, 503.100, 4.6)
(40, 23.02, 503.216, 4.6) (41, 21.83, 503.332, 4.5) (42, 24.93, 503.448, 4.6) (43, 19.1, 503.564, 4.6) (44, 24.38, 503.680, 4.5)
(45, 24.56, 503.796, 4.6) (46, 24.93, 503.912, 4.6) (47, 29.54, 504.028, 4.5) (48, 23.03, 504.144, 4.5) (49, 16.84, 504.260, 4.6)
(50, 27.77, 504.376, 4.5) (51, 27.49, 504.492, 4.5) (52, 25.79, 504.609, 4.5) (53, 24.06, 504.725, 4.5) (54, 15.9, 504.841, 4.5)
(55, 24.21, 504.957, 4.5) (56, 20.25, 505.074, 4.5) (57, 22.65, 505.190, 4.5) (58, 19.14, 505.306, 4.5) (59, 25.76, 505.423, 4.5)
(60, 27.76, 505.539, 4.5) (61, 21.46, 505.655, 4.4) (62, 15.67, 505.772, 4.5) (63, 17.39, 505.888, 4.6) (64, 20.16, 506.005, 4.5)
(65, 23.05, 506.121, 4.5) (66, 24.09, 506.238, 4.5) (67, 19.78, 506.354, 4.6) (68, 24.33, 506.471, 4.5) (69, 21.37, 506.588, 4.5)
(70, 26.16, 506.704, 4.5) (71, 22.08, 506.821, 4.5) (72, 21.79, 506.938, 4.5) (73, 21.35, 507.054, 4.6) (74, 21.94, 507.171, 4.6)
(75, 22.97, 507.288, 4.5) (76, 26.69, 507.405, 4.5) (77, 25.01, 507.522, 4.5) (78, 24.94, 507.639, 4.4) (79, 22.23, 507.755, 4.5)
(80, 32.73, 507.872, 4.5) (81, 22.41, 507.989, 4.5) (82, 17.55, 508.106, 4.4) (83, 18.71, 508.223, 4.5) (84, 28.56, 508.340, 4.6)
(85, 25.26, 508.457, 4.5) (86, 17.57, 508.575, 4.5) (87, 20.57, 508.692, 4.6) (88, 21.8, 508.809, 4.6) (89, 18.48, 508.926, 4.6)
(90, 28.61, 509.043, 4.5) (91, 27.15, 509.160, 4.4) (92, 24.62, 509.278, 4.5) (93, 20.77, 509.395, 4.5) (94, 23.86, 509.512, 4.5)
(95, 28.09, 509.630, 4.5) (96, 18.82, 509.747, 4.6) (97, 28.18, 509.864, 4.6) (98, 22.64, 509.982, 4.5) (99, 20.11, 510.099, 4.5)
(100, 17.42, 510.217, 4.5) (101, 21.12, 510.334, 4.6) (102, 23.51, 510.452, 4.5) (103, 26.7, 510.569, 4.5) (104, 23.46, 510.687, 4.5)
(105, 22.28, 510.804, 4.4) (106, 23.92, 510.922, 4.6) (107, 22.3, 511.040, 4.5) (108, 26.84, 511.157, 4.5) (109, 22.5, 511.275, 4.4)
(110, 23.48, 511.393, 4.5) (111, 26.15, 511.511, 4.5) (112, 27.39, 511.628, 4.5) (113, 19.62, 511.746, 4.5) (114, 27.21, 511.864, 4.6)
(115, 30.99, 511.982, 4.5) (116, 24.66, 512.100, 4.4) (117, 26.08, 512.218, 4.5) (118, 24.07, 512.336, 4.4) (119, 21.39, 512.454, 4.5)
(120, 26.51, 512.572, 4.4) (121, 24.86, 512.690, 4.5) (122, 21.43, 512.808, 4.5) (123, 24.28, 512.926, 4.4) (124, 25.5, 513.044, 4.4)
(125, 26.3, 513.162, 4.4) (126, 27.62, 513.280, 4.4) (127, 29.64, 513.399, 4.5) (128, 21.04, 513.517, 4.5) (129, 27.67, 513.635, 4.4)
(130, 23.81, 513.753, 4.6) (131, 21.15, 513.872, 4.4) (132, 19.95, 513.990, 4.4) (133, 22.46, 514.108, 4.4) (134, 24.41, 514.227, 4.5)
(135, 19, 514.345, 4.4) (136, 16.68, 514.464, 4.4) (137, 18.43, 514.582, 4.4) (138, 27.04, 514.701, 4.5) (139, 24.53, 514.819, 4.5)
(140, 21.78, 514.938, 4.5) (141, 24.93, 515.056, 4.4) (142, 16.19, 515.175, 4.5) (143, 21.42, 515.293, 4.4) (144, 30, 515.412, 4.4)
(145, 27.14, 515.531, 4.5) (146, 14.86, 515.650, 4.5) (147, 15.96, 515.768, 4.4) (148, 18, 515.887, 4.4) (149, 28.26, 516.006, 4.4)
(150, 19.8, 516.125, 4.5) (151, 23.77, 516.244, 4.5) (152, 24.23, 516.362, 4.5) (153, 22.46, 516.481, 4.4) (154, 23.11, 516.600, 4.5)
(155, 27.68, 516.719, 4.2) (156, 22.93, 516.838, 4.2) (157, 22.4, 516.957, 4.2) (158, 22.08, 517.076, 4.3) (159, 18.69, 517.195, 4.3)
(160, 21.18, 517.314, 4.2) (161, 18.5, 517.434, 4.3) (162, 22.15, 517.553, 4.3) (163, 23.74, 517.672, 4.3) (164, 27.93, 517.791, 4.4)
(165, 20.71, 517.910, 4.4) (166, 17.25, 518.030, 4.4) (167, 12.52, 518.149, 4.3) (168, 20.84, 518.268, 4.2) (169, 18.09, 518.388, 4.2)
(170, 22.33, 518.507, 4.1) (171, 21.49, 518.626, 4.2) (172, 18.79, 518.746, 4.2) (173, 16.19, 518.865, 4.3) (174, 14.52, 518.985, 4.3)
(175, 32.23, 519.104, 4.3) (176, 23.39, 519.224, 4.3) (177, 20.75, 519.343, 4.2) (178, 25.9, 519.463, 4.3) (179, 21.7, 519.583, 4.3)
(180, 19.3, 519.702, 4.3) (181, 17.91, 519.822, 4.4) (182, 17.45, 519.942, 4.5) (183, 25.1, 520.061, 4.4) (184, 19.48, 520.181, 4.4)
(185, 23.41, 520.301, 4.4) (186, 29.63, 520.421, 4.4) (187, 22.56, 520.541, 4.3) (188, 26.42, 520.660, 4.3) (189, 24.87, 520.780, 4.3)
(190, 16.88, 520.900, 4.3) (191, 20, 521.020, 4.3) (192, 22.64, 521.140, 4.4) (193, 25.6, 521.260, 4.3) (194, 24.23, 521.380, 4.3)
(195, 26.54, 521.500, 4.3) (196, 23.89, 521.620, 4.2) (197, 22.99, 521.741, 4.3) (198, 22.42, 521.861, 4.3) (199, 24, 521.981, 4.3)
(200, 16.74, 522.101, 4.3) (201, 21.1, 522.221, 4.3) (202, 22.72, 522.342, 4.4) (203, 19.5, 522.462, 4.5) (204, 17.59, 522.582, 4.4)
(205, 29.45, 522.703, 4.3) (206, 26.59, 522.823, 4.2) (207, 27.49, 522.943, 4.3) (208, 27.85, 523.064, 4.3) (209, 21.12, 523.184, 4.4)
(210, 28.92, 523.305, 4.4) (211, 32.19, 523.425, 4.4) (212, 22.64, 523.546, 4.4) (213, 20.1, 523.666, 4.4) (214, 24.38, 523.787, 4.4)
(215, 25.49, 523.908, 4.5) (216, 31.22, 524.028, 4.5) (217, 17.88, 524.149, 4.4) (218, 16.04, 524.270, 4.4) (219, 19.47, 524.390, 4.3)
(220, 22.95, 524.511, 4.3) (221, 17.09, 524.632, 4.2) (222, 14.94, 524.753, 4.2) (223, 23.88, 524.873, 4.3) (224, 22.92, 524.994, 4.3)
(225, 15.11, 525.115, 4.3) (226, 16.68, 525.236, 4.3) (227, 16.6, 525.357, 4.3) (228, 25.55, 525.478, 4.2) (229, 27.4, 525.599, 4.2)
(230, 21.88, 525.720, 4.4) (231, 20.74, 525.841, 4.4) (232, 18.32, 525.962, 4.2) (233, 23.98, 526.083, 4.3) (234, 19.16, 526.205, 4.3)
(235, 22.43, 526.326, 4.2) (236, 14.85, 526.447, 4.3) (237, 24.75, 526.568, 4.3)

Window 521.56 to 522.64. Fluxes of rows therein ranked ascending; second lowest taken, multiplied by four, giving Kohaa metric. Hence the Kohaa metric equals 70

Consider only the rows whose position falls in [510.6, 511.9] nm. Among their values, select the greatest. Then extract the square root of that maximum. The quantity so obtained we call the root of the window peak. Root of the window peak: 5.23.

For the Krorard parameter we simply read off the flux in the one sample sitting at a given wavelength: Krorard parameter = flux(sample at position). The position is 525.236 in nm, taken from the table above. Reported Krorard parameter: 16.68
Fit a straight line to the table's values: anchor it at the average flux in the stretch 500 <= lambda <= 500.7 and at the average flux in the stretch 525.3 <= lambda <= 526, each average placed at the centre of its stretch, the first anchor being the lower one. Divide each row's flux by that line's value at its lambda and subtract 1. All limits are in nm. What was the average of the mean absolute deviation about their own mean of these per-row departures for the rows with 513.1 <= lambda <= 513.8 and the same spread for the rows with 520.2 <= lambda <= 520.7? 0.107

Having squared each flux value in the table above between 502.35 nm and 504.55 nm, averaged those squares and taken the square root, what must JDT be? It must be 23.4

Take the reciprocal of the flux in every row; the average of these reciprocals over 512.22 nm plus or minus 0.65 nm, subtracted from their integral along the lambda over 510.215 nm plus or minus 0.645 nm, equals 0.017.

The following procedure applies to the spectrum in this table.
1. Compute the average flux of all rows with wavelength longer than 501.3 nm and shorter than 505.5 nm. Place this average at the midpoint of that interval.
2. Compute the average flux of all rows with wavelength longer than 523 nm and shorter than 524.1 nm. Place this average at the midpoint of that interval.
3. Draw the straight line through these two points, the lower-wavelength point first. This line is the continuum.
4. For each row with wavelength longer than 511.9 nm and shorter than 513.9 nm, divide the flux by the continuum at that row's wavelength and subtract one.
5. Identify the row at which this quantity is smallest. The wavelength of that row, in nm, 513.517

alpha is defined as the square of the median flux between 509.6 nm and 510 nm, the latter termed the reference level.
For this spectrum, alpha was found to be 643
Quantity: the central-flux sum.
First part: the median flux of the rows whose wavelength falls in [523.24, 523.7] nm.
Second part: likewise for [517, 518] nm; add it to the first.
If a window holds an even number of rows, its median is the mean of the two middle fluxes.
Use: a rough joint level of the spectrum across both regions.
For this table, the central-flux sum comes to 47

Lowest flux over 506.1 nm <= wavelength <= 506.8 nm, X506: 19.78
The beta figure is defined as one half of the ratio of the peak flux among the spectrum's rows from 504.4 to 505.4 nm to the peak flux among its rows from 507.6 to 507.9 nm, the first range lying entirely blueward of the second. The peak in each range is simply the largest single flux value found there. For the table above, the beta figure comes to 0.42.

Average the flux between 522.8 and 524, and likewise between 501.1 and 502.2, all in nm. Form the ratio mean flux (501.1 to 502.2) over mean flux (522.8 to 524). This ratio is 0.93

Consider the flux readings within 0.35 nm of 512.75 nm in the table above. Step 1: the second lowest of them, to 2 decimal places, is 21.43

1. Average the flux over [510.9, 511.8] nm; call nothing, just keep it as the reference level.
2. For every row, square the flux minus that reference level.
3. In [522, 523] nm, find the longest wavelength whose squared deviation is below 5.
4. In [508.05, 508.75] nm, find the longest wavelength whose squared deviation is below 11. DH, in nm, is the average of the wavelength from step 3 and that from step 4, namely 515.40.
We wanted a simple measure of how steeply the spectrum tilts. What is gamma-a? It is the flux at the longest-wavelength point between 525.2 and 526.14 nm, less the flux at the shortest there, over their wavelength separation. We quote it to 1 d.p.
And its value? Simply 8.6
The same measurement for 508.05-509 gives 1.1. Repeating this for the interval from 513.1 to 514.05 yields -7.7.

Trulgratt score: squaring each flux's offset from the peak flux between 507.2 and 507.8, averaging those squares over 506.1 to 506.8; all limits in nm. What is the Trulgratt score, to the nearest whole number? 17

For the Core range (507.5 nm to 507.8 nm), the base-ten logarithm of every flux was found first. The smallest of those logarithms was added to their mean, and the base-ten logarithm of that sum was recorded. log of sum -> 0.436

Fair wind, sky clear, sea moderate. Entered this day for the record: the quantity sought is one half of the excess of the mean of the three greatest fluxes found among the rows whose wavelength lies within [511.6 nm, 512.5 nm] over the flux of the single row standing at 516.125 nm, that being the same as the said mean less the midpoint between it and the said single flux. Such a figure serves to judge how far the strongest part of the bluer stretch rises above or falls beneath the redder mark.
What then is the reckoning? 4.4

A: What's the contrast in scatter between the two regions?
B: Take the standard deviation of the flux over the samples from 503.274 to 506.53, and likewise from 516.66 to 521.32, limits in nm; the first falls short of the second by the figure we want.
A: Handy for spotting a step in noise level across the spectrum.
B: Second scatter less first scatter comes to 0.4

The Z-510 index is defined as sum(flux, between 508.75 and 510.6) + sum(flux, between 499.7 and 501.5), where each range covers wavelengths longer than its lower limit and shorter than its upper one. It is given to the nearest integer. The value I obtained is 777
